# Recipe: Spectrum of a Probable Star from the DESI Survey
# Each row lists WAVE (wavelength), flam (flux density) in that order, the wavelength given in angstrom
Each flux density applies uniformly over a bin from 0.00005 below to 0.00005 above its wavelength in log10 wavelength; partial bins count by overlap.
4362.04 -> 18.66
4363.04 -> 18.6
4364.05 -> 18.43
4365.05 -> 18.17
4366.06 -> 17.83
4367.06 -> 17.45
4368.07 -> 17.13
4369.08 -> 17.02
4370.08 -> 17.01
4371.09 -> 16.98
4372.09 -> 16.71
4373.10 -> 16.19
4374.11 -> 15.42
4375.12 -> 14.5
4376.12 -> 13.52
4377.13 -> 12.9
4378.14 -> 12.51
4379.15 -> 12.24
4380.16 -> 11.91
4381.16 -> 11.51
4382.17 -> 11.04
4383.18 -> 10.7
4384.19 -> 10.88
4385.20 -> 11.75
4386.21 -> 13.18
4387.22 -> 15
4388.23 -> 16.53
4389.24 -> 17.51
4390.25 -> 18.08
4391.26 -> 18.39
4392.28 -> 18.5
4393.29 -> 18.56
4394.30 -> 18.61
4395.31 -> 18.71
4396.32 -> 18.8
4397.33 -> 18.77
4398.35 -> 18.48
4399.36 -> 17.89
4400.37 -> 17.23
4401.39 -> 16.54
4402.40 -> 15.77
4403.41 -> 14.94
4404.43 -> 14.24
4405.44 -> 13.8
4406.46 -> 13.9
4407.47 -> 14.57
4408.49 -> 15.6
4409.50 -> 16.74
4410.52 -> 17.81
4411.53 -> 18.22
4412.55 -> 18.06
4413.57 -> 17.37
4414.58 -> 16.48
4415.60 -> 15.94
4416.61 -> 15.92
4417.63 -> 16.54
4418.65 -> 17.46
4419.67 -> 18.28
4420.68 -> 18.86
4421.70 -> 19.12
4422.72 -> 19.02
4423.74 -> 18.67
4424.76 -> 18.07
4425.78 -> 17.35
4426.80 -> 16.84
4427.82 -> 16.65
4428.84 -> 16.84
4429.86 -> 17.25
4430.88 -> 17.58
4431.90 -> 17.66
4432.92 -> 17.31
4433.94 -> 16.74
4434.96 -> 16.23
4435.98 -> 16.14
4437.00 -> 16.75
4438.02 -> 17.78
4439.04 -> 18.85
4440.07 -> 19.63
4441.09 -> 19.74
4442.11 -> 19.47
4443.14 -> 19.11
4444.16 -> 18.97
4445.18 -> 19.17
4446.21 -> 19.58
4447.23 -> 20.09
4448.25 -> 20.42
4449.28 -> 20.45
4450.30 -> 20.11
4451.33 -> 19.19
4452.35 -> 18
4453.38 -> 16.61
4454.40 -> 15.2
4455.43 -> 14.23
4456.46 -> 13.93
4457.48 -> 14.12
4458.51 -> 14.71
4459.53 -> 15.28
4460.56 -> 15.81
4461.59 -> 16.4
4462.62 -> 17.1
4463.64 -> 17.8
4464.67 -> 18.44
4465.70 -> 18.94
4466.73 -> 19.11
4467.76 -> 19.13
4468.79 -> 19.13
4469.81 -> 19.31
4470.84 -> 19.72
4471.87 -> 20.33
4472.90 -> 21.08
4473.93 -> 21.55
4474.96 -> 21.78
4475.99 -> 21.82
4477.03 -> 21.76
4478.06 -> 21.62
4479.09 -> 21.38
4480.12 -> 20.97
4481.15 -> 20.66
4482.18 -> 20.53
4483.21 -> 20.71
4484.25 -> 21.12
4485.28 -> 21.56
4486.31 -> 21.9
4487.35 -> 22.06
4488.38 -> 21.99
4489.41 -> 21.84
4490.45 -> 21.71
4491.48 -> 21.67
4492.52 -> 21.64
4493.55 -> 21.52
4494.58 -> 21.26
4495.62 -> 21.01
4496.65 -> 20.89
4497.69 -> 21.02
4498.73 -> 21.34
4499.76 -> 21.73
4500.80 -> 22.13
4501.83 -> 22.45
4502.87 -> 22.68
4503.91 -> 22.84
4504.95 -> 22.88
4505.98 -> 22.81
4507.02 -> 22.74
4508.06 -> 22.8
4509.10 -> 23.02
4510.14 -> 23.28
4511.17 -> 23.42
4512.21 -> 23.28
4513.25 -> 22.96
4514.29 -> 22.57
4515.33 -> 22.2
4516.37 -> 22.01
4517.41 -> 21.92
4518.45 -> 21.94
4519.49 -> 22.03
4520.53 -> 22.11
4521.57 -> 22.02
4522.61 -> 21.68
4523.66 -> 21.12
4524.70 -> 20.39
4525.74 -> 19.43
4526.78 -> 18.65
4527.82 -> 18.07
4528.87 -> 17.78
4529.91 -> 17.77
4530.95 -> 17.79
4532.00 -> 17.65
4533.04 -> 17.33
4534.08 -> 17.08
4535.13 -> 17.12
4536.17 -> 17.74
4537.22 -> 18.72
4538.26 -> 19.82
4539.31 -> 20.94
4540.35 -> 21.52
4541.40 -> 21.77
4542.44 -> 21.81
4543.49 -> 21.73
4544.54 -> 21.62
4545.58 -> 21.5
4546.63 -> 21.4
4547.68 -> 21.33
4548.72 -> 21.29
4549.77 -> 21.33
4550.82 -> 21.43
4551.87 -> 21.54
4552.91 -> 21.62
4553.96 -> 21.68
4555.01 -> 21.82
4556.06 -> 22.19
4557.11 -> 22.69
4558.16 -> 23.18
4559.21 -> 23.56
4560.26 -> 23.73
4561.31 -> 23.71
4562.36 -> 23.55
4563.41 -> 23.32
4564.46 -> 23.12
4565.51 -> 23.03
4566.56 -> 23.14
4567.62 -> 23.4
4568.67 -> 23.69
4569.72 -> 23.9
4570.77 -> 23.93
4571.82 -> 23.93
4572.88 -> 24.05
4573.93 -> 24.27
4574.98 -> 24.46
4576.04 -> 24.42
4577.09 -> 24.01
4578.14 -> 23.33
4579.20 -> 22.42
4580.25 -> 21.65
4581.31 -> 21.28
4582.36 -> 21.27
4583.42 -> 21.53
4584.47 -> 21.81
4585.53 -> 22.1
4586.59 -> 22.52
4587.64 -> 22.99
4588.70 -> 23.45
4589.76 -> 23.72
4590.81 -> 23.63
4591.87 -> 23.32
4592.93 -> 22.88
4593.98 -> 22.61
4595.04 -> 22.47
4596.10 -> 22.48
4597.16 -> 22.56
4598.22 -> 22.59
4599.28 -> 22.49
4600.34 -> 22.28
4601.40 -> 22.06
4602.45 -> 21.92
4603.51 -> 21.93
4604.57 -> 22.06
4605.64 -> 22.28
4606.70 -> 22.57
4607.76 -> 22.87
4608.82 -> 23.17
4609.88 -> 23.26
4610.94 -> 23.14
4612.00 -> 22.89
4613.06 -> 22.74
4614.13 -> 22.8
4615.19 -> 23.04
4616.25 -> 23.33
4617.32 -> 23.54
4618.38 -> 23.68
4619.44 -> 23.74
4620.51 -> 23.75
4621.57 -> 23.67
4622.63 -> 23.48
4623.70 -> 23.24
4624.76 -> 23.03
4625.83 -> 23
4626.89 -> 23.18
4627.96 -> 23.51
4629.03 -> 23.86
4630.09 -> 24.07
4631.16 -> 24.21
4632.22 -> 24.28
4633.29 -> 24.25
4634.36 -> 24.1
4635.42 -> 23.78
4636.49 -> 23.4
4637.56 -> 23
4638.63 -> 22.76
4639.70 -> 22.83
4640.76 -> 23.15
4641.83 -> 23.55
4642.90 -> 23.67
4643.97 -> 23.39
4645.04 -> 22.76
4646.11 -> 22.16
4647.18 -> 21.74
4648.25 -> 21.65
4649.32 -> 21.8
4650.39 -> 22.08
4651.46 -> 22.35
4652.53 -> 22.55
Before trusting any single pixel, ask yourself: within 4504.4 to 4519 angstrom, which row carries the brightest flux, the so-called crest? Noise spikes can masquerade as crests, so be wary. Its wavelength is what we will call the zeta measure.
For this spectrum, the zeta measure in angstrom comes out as 4511.17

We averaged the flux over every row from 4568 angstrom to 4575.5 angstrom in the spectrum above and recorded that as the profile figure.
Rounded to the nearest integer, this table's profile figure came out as 24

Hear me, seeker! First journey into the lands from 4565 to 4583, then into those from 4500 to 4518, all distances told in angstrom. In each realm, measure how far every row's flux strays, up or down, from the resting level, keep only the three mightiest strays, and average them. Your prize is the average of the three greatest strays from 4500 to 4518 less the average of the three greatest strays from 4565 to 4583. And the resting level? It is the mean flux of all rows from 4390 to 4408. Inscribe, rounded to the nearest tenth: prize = -1.1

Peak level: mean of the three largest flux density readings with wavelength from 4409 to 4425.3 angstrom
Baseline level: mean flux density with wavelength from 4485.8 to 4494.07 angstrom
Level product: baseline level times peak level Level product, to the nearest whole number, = 414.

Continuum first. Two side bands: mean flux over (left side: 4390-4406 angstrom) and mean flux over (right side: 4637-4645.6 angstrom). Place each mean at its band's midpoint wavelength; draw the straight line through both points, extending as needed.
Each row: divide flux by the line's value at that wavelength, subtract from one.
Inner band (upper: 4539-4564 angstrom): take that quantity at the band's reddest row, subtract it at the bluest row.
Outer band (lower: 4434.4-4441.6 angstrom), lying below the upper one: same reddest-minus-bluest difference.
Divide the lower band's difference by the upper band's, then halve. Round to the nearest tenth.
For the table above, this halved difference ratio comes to 1.1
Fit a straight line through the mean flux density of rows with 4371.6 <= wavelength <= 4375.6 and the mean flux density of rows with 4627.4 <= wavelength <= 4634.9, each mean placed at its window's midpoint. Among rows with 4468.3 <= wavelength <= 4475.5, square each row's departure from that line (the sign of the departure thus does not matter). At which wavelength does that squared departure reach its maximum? 4474.96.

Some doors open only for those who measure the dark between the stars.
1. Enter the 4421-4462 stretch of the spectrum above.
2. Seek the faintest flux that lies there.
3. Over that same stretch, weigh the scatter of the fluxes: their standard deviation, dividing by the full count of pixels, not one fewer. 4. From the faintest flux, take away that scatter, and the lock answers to 12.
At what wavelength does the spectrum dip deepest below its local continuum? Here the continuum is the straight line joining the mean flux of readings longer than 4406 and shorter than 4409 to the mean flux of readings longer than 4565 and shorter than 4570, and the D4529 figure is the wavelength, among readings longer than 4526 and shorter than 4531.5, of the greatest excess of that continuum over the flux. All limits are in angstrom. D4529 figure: 4530.95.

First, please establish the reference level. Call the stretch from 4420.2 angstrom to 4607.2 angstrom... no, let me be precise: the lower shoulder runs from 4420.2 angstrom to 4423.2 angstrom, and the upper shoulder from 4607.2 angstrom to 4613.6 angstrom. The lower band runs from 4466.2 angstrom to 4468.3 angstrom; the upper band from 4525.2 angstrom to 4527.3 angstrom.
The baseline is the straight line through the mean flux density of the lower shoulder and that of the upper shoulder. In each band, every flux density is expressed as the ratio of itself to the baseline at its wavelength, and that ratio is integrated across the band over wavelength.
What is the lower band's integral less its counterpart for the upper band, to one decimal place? 0.1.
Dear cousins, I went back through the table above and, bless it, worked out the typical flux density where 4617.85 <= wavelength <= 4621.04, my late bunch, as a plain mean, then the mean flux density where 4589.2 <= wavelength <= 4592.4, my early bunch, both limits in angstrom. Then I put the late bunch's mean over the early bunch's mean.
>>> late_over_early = 1.0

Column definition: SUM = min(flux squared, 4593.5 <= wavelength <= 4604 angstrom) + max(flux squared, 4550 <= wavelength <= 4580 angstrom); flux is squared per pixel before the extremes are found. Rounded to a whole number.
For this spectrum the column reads 1079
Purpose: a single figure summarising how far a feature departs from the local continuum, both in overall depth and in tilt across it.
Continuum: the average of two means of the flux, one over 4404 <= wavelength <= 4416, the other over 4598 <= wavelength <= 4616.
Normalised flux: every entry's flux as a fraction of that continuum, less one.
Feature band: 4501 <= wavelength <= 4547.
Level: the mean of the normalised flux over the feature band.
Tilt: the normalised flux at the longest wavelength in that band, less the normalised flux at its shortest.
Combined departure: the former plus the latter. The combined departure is 0.030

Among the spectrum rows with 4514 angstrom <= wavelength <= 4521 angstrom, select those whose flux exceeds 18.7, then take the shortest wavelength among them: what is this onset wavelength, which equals 4514.29 angstrom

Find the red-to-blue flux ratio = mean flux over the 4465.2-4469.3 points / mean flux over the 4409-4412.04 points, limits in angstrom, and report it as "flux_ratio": 1.08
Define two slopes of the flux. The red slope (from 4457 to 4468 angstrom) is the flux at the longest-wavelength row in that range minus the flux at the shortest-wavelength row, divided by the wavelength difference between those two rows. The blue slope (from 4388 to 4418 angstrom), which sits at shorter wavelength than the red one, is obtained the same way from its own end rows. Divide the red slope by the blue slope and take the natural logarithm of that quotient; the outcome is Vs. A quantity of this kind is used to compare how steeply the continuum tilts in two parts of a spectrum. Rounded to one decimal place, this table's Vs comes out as 7.3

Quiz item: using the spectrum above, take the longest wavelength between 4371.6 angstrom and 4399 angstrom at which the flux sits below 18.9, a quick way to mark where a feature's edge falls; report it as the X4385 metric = 4398.35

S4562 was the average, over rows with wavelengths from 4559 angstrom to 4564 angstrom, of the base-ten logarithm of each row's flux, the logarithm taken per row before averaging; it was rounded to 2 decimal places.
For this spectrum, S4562 1.37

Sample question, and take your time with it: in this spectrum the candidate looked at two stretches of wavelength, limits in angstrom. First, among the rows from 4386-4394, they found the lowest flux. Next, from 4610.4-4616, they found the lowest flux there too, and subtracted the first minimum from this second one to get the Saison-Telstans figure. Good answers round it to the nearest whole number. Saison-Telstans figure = 10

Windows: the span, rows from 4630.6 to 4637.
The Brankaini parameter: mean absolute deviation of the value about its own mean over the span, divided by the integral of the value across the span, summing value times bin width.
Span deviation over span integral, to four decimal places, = 0.0018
